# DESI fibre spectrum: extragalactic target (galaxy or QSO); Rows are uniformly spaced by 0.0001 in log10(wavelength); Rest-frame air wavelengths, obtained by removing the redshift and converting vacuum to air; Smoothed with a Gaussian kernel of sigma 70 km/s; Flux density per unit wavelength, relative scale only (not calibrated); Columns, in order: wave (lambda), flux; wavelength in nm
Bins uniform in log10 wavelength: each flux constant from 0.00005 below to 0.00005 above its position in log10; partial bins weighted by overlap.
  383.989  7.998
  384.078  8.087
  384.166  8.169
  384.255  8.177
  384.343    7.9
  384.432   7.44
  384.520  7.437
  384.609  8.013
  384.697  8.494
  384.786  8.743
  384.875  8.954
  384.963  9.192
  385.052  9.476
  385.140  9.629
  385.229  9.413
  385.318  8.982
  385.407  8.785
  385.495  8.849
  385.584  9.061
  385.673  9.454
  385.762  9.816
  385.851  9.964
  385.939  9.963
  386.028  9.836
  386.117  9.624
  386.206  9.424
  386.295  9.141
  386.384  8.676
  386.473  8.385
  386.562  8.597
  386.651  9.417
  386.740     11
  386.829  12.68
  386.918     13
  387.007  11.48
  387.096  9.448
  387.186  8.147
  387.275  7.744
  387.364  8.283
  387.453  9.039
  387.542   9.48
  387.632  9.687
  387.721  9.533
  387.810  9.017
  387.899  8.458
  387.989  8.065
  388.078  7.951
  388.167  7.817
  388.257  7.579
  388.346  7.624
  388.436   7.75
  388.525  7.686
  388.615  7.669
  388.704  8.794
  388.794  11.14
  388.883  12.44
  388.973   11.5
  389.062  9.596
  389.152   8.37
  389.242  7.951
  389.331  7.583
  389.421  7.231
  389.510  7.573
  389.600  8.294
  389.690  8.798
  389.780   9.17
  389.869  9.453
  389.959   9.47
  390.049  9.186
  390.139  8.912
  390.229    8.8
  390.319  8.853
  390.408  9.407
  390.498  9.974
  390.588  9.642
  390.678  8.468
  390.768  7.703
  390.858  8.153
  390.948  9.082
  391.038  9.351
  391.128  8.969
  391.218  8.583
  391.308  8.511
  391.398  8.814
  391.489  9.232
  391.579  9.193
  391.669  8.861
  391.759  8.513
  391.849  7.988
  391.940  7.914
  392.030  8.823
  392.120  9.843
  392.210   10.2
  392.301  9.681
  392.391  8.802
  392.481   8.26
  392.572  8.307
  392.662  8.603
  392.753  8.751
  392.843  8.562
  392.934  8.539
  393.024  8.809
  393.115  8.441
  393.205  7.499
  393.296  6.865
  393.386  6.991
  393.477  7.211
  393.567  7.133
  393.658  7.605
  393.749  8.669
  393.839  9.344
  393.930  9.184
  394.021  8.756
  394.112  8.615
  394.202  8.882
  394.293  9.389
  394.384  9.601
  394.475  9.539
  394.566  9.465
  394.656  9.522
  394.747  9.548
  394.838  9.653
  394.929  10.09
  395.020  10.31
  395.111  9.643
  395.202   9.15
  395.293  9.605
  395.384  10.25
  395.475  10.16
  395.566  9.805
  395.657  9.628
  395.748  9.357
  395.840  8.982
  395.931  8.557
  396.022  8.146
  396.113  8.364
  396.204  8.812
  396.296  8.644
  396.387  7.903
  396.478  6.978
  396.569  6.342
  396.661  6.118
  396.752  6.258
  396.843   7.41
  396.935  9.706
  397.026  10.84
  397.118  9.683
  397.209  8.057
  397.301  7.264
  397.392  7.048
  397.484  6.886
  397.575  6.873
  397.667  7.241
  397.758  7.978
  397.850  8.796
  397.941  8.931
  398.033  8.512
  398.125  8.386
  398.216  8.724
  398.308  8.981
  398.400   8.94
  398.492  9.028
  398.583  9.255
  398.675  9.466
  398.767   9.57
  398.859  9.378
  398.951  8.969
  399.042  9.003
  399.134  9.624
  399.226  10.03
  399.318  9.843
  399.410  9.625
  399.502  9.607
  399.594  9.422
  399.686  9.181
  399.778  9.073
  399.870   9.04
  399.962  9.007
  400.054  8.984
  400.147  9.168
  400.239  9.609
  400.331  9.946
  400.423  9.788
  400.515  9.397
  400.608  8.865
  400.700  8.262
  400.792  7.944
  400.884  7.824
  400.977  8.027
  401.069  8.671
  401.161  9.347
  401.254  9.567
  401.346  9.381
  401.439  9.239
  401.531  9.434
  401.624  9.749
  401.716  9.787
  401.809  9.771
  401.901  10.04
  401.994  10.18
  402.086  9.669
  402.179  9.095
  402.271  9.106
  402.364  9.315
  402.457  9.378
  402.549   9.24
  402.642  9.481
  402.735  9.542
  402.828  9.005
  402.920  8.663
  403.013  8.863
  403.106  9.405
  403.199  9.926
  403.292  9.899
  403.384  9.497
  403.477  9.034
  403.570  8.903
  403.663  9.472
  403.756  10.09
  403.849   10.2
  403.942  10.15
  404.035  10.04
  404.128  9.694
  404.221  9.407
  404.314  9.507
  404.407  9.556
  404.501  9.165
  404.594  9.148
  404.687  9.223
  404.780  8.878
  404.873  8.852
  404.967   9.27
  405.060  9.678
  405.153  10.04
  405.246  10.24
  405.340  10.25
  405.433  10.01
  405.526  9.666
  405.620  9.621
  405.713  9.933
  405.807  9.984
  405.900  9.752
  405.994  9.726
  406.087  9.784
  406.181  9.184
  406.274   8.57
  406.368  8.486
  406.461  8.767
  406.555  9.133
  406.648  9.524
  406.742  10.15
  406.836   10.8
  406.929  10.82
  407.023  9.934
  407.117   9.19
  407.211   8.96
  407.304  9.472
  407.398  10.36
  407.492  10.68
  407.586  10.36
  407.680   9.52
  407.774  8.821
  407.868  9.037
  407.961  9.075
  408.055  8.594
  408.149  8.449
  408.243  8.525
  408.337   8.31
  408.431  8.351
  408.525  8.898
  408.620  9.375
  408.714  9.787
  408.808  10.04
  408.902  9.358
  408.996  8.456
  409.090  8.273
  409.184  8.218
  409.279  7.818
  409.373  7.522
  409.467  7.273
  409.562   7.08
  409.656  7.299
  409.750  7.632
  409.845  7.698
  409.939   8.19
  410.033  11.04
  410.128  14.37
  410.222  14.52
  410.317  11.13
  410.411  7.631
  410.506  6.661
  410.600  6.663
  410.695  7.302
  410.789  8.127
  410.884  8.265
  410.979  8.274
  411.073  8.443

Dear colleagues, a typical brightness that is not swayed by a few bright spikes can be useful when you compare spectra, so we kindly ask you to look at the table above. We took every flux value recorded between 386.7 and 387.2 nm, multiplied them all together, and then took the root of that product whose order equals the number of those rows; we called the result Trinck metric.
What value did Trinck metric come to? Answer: 10.8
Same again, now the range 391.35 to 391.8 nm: 8.9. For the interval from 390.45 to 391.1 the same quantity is 8.9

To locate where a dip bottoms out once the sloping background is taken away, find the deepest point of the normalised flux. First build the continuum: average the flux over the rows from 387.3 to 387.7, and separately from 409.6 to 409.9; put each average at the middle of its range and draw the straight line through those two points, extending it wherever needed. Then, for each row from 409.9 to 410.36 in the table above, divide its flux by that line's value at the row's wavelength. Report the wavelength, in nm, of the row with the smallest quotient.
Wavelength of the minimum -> 409.939 nm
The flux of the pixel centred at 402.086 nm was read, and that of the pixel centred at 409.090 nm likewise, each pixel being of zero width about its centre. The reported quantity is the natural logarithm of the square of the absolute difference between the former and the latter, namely 0.7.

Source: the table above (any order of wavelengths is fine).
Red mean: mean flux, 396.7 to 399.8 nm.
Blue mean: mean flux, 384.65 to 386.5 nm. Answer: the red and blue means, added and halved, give 8.99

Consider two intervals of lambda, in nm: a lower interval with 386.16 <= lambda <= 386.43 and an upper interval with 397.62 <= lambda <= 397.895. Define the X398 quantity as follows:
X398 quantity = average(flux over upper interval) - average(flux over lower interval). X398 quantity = -1.1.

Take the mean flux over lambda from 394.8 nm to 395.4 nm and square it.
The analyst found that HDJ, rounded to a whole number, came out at 96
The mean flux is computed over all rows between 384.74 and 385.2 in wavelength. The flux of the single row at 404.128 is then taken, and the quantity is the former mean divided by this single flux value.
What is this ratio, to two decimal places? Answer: 0.95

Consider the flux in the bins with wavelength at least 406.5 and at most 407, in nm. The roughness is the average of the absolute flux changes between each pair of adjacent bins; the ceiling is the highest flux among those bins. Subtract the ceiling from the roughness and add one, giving -9.4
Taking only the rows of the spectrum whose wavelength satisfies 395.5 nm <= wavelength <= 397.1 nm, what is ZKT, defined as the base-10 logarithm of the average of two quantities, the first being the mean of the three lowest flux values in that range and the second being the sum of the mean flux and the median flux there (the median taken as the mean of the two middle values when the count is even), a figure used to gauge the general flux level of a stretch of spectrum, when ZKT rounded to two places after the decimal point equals 1.06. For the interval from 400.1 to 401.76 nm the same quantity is 1.12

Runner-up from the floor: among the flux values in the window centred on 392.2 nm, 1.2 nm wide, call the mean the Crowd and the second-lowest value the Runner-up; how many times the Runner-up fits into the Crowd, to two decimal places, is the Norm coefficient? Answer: 1.10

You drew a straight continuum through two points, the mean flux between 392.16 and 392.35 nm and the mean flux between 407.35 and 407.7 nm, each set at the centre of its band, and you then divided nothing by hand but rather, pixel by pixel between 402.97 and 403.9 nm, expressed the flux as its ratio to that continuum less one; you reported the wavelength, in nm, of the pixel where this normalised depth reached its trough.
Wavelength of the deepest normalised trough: 403.013 nm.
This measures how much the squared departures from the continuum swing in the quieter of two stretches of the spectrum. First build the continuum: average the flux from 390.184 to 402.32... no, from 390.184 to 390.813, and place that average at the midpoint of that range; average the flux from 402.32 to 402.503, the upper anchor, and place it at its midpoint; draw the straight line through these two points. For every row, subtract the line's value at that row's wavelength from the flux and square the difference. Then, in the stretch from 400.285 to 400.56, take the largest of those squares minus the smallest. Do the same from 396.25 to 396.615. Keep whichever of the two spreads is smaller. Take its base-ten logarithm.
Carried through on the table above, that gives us -0.37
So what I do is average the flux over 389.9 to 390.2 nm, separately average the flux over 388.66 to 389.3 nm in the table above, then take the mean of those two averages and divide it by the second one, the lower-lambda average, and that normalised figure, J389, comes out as 0.96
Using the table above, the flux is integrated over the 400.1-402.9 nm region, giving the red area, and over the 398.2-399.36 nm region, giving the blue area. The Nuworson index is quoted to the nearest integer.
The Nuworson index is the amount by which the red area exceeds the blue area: 15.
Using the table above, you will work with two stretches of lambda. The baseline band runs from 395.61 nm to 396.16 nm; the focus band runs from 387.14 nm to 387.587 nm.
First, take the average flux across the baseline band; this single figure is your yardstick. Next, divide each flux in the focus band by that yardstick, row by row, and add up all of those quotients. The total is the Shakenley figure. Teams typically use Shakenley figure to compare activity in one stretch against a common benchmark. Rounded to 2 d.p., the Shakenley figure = 4.83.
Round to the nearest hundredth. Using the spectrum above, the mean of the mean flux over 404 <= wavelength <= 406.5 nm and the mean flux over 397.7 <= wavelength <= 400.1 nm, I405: 9.31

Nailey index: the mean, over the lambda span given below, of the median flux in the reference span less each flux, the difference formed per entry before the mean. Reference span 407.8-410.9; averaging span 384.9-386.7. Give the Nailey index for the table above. -1.0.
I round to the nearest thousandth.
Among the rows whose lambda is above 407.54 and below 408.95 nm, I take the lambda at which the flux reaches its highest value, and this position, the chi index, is 407.586 nm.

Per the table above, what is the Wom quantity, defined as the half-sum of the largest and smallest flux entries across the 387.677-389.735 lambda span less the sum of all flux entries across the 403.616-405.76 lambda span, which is -212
